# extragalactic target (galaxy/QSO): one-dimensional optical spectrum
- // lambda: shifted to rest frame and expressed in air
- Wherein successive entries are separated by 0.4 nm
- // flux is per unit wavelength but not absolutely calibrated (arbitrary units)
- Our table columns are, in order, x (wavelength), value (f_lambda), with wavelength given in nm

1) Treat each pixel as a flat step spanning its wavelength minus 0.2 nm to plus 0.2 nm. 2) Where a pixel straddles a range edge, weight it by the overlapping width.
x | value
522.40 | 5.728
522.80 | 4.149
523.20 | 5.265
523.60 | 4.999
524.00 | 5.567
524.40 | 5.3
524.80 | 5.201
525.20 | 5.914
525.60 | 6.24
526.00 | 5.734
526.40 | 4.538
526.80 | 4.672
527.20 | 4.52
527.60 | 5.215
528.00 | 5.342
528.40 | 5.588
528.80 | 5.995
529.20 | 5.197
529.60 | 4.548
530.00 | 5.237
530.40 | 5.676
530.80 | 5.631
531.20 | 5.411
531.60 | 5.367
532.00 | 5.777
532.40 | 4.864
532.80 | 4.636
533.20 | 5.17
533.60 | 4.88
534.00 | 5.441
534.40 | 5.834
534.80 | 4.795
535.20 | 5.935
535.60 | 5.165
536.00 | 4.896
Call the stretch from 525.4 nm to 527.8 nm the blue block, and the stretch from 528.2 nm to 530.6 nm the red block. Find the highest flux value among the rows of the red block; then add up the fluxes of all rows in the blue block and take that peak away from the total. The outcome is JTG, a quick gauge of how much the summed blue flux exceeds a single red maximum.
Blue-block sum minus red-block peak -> 24.9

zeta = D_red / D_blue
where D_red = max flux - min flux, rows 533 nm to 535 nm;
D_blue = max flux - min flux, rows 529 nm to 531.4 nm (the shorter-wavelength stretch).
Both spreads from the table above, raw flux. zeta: 0.92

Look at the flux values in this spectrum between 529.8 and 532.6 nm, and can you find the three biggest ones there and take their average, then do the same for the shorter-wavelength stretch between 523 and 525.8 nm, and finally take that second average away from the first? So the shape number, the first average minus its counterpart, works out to -0.21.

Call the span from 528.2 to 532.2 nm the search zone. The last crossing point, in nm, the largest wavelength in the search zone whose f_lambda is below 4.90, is 529.60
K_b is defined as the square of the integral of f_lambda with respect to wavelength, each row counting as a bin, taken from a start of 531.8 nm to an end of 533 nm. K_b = 37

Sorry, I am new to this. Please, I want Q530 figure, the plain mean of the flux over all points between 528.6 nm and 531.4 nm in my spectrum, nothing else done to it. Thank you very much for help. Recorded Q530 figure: 5.4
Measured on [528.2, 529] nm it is 5.8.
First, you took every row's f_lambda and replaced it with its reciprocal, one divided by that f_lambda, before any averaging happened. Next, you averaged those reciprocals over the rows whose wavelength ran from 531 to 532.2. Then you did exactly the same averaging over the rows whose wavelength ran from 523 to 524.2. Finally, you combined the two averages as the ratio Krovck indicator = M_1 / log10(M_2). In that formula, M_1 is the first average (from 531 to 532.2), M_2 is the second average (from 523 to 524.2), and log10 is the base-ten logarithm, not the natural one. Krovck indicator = -0.251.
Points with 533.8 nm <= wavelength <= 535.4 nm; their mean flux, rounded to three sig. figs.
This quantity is 5.50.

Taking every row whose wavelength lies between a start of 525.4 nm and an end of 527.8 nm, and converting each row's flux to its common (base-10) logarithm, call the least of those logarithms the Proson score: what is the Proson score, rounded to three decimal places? 0.655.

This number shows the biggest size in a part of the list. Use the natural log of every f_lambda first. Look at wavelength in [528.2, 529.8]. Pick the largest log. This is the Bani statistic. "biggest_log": 1.79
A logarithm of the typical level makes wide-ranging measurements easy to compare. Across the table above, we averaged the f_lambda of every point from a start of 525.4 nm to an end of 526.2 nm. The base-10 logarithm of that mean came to 0.78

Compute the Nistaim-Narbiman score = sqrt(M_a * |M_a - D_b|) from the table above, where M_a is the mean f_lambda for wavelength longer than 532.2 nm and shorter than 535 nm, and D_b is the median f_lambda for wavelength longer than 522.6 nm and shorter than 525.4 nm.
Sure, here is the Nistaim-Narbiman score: 0.95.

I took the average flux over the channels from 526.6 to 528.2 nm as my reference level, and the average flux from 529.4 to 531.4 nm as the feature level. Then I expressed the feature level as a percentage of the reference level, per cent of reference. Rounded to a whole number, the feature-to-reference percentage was 107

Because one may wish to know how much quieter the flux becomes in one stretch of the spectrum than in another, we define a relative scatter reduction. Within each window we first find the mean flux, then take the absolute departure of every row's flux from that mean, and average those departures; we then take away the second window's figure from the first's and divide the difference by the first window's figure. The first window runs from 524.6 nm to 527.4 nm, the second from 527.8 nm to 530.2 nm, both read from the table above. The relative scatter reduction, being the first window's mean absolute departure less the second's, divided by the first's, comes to 0.46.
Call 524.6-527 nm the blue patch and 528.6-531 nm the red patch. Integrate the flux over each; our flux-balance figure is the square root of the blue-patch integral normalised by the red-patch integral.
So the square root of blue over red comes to 1.000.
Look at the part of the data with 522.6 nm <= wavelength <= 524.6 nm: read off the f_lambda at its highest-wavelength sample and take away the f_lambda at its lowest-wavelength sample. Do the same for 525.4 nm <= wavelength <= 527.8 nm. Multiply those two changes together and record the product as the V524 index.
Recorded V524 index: -1.2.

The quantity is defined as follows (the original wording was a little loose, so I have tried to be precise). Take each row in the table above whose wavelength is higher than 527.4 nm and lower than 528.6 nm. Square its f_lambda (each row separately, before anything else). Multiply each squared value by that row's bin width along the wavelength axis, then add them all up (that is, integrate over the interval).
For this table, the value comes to 35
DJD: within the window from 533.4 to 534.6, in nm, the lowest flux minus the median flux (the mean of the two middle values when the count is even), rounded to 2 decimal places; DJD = -0.56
